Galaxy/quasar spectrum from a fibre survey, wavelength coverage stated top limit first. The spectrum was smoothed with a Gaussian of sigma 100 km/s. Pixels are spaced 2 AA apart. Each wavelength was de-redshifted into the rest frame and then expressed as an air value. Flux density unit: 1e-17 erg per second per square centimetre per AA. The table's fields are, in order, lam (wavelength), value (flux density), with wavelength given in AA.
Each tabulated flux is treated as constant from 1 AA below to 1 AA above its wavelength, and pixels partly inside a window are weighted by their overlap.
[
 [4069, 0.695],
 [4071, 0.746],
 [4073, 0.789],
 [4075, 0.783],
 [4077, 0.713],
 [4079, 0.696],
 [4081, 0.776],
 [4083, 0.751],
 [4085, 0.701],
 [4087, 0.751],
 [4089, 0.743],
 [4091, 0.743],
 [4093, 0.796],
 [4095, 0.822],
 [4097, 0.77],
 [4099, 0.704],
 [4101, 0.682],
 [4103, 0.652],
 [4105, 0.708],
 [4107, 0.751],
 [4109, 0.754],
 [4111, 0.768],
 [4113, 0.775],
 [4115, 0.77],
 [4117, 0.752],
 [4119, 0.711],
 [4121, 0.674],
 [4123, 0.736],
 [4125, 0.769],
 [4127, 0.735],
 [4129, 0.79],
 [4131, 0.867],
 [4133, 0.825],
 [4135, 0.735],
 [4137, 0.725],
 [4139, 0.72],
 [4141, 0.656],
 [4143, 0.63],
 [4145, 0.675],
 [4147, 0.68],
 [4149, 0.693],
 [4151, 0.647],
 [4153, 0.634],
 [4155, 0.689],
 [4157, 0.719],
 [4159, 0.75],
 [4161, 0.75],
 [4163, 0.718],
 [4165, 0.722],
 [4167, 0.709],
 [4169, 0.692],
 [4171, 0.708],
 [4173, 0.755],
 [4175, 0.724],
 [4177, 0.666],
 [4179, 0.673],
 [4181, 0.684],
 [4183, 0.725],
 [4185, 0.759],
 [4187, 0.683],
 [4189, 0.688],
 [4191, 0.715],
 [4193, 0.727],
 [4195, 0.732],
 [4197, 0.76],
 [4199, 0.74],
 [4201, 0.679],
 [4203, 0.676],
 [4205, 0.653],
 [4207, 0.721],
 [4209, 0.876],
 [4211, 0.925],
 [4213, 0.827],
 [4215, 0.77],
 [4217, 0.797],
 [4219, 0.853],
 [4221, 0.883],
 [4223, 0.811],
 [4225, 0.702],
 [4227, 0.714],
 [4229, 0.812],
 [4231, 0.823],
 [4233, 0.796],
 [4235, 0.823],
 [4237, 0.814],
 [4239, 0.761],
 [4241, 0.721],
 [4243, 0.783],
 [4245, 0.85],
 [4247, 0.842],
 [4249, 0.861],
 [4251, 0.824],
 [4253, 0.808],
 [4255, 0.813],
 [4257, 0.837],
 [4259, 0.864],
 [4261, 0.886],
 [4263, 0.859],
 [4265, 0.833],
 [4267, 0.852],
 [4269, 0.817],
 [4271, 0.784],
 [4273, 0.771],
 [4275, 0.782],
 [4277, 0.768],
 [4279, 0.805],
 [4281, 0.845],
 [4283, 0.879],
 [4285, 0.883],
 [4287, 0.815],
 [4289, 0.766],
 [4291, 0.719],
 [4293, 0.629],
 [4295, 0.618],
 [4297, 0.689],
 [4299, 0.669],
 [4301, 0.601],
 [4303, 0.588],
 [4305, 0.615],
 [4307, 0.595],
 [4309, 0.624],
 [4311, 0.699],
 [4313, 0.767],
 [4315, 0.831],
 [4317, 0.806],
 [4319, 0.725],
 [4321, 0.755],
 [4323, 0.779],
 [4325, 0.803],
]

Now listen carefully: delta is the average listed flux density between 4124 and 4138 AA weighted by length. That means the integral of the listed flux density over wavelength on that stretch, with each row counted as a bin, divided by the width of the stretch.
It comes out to 0.78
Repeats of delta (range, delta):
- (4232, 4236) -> 0.81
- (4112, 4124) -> 0.74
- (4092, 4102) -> 0.75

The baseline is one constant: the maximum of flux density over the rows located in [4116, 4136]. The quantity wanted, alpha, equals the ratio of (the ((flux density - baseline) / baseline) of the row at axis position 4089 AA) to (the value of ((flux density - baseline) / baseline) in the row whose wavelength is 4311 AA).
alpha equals 0.7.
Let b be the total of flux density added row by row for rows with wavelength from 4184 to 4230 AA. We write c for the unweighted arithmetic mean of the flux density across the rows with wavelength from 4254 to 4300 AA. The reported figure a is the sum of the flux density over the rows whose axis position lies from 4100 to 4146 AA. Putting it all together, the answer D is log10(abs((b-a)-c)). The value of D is -0.83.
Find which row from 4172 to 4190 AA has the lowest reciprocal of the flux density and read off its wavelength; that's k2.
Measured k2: 4185 AA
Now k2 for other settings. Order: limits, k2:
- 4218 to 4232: 4221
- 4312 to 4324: 4315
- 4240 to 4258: 4249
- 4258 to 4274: 4261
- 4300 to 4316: 4315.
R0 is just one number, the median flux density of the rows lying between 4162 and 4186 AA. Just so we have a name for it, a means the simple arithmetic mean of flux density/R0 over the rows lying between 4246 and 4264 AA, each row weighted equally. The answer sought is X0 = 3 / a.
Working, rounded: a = 1.18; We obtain 2.54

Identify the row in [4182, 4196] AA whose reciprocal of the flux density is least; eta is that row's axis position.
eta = 4185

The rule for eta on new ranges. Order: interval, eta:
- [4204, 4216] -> 4211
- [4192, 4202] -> 4197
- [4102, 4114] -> 4113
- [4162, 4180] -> 4173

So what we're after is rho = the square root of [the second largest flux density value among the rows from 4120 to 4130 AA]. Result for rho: 0.877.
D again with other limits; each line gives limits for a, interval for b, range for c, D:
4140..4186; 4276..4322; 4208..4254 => -0.75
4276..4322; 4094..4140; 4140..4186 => -0.71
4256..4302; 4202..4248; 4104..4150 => -0.33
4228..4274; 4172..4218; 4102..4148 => 0.42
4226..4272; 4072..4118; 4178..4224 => 0.38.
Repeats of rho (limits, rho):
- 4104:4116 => 0.877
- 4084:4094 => 0.867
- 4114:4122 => 0.867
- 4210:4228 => 0.940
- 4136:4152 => 0.849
